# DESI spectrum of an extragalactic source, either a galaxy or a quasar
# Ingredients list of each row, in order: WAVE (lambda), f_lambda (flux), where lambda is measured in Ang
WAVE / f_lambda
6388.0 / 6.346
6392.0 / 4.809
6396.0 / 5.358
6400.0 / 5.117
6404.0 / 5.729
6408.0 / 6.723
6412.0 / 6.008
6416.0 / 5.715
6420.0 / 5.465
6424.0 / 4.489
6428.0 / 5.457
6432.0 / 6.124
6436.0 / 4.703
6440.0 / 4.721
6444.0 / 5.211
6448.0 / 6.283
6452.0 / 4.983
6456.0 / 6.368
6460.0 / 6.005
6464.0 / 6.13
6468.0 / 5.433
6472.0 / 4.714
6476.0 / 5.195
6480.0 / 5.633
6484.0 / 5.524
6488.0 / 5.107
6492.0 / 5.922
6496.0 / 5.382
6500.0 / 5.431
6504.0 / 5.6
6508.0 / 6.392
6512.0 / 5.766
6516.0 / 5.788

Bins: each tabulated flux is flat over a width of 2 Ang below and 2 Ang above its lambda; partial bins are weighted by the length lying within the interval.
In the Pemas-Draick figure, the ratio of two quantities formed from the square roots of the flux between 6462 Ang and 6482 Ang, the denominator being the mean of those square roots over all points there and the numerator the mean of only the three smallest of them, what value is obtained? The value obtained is 0.972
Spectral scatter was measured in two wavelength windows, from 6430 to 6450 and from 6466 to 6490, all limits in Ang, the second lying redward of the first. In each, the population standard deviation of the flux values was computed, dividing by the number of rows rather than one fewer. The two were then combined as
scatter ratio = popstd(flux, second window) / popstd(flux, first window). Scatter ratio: 0.45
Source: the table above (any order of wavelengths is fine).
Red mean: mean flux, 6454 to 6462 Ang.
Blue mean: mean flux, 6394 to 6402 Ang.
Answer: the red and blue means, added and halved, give 5.71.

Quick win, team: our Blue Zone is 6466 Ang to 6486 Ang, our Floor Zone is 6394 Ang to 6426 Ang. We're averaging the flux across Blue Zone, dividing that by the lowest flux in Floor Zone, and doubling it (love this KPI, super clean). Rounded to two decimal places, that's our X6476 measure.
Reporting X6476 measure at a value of 2.36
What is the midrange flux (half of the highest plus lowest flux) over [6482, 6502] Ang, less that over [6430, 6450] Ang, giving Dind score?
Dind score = 0.02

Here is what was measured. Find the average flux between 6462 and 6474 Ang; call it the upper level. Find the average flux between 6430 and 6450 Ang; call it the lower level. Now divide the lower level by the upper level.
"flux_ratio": 0.997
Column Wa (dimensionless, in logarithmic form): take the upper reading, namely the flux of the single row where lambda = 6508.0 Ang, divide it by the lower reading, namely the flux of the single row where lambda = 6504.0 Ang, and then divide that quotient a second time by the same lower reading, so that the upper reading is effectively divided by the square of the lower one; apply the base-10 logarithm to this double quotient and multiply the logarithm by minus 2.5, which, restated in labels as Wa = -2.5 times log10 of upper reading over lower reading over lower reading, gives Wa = 1.73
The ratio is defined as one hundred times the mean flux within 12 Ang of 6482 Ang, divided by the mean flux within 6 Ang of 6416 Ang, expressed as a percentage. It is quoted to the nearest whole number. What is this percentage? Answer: 93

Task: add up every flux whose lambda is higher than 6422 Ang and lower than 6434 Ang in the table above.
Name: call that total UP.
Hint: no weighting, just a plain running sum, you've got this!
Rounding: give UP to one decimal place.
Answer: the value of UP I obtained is 16.1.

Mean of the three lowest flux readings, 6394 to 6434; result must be 4.99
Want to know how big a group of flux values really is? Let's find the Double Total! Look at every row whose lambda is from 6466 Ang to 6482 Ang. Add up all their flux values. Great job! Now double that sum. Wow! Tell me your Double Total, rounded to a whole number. 42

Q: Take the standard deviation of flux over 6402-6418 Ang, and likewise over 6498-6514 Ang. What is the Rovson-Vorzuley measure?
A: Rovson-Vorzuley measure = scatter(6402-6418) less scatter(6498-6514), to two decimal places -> 0.05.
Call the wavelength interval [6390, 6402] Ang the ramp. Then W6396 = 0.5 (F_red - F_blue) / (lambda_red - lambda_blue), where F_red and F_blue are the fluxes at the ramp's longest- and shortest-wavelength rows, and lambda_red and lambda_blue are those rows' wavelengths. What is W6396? 0.019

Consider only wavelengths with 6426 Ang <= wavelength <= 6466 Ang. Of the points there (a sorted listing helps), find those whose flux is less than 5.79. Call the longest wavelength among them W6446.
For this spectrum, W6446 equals 6452.0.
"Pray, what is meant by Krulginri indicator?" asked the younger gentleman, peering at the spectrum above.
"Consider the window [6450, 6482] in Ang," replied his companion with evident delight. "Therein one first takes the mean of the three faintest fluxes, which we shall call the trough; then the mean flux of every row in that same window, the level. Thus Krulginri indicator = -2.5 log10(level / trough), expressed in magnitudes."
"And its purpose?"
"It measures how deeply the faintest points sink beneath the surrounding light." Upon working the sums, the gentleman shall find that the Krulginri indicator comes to -0.123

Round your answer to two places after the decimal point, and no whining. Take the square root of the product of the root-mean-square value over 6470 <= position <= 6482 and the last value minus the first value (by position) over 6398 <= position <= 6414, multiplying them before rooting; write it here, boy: 2.15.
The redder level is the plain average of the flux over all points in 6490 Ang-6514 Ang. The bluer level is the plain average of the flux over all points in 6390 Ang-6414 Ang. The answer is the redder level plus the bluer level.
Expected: 11.4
